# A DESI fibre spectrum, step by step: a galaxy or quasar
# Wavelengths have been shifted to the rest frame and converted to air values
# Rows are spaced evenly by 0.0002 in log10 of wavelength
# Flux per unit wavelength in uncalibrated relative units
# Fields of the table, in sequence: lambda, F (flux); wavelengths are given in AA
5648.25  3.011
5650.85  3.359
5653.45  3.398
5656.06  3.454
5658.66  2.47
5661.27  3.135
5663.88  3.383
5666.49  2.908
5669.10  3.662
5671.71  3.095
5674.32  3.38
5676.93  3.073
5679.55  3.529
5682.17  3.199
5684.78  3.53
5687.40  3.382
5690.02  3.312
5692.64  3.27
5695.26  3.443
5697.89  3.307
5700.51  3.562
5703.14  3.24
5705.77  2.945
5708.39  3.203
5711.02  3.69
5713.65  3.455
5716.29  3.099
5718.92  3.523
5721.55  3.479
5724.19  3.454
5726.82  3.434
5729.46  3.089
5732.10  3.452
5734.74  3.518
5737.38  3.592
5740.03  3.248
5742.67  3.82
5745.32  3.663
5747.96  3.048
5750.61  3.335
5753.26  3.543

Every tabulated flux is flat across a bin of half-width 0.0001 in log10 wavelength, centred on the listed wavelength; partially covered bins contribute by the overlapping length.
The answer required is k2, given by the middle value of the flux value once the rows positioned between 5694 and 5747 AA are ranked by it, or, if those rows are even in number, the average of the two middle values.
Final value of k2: 3.45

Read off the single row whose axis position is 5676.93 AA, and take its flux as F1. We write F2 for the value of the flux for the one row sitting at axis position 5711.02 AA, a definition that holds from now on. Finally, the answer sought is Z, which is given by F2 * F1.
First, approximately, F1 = 3.073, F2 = 3.69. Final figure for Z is 11.3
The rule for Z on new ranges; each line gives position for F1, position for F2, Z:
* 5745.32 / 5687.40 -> 12.4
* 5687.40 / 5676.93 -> 10.4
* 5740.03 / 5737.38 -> 11.7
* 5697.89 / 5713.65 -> 11.4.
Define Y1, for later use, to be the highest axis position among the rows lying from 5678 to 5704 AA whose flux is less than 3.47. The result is 5703.14 AA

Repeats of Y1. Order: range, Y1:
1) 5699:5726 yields 5724.19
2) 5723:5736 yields 5732.10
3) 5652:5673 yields 5671.71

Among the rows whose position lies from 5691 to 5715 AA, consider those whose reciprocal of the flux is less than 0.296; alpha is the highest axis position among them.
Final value 5713.65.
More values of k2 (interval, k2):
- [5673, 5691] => 3.38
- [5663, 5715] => 3.35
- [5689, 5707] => 3.31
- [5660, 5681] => 3.26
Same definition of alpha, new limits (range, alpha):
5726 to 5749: 5745.32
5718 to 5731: 5726.82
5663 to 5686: 5684.78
